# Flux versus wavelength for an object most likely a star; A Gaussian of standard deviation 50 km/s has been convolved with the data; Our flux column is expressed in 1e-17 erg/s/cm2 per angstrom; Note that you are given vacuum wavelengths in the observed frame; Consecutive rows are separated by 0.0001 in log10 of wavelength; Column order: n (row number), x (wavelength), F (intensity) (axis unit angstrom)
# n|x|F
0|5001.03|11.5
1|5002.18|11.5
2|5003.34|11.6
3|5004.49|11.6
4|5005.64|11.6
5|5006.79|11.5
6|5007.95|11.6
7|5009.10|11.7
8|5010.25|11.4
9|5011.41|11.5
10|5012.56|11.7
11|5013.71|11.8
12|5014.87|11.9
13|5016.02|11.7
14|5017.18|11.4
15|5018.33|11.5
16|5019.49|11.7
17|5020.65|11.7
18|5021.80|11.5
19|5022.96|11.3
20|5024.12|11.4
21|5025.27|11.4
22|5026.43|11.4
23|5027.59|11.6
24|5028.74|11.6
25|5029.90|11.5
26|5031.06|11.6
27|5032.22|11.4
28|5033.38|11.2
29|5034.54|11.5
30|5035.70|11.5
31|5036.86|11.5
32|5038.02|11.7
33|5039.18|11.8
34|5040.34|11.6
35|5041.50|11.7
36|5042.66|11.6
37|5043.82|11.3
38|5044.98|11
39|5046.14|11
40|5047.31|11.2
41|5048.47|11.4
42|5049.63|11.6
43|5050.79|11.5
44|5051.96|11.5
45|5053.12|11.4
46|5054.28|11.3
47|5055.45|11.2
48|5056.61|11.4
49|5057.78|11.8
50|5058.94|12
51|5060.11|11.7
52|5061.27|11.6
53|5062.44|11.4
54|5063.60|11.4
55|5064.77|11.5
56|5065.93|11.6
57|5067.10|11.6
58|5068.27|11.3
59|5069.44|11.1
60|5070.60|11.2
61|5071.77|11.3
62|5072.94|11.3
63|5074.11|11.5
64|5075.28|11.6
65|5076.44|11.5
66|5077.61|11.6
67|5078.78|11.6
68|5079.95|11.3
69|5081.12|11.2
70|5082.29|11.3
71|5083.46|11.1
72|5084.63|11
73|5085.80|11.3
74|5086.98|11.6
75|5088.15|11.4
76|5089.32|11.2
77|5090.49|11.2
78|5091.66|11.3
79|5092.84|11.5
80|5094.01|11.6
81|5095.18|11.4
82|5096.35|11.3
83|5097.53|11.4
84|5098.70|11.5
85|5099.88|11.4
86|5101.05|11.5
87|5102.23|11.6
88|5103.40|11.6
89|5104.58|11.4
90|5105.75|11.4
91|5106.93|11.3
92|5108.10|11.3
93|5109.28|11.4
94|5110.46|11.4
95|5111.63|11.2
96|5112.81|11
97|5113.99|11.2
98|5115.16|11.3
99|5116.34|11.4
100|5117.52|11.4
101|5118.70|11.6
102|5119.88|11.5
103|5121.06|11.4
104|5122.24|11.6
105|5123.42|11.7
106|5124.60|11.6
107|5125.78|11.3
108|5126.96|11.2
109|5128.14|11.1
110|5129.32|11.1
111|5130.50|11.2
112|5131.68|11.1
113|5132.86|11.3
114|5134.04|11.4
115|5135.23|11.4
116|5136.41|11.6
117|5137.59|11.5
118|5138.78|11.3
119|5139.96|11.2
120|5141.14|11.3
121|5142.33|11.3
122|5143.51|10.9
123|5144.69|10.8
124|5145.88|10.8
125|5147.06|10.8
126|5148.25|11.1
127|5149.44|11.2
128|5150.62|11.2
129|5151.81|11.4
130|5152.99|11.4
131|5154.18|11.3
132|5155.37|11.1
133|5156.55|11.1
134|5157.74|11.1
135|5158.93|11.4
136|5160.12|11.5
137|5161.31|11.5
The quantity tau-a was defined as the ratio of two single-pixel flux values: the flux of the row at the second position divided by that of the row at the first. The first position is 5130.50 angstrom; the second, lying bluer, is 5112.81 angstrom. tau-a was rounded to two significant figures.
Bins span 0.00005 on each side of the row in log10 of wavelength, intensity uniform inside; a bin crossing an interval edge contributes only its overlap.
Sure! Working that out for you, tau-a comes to 0.98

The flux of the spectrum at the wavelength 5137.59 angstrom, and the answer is 11.5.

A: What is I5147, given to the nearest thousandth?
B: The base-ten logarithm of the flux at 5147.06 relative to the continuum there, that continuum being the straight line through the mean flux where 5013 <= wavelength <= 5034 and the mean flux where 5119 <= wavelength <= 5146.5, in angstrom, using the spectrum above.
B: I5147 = -0.018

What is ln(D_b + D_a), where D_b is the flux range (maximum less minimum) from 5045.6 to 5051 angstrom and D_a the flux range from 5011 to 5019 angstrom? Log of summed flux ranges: 0.1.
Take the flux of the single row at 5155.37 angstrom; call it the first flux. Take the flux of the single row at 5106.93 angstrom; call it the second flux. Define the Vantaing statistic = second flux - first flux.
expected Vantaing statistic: 0.20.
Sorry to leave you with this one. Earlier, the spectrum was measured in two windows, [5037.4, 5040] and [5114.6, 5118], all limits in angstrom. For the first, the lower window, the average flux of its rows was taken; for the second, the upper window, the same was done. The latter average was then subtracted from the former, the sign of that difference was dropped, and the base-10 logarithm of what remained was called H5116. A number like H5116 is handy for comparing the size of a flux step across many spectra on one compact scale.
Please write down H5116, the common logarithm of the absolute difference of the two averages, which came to -0.42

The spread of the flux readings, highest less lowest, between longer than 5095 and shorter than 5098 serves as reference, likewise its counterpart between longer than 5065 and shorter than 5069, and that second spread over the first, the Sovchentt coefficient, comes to 3.0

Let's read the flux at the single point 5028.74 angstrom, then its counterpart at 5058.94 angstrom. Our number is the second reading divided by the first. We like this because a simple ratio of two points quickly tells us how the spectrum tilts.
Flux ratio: 1.03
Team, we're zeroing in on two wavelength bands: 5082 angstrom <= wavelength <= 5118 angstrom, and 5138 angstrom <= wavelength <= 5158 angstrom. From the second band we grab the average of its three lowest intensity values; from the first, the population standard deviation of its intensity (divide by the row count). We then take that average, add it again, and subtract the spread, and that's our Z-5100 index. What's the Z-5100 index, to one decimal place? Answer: 21.4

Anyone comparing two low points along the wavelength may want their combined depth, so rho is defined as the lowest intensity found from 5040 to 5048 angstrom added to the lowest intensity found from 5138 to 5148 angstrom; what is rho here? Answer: 21.8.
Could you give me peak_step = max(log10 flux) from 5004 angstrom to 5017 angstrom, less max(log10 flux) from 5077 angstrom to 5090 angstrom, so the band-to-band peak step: 0.011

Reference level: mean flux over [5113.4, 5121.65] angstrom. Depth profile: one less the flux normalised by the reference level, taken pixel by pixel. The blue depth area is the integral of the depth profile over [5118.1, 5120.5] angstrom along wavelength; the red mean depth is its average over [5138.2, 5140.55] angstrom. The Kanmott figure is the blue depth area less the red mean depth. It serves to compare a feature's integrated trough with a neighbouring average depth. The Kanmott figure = -0.04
